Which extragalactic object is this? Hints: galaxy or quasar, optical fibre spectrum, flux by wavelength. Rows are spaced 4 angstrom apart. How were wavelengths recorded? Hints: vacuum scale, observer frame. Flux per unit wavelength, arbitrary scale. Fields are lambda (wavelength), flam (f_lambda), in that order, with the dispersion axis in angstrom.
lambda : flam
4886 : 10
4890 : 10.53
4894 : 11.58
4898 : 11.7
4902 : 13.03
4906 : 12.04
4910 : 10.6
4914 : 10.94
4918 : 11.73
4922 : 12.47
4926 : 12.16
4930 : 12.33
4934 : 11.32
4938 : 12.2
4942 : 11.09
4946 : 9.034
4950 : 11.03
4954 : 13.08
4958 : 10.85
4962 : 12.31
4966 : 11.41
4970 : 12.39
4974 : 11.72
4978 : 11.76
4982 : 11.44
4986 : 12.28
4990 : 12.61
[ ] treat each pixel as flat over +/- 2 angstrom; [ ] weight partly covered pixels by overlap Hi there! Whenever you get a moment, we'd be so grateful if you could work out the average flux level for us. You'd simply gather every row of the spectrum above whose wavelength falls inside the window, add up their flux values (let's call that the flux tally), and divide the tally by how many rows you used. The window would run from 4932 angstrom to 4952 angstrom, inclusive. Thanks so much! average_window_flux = 10.9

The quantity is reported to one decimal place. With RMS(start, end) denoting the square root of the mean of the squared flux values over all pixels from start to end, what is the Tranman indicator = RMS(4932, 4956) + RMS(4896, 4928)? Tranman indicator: 23.2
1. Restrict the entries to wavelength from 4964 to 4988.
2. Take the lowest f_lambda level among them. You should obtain 11.41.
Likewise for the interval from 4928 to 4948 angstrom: 9.034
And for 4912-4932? 10.94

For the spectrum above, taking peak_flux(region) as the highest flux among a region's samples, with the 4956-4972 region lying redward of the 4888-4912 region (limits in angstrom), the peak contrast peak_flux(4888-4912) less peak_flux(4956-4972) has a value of 0.6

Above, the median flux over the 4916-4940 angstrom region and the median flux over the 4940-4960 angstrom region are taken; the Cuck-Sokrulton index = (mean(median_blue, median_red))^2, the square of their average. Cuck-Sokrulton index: 135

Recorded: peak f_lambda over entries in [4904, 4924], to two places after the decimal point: 12.47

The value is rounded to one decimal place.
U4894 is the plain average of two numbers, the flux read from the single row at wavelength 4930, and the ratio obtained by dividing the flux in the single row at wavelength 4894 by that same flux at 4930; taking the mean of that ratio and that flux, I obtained 6.6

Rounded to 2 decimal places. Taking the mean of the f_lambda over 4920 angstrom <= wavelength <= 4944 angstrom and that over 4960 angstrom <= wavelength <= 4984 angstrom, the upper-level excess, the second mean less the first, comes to -0.09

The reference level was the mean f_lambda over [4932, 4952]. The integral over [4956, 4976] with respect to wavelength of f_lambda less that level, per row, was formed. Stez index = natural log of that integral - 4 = -1.2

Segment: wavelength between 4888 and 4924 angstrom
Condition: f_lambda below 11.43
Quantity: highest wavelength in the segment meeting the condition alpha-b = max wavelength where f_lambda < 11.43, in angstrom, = 4914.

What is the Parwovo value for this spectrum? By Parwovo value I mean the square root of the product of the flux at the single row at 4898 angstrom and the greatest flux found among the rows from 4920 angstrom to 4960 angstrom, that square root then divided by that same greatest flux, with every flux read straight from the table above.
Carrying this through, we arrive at 0.95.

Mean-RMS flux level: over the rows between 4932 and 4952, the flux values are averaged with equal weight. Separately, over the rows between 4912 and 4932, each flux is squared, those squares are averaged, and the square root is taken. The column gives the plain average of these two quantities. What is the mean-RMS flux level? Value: 11.4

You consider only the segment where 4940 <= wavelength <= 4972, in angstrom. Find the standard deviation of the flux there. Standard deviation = 1.2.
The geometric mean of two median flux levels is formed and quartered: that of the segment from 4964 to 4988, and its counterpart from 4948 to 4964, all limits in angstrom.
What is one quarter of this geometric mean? 2.93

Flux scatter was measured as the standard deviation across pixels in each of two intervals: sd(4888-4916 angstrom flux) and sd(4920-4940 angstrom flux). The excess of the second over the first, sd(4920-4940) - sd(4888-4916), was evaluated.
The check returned -0.4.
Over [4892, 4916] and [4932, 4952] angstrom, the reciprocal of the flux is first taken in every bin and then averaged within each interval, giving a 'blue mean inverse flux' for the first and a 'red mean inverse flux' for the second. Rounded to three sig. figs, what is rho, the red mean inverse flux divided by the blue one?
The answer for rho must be 1.07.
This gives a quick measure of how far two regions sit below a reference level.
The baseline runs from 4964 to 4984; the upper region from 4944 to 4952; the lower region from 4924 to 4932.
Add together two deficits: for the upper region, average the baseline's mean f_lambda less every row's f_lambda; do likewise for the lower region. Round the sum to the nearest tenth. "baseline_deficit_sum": 1.2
